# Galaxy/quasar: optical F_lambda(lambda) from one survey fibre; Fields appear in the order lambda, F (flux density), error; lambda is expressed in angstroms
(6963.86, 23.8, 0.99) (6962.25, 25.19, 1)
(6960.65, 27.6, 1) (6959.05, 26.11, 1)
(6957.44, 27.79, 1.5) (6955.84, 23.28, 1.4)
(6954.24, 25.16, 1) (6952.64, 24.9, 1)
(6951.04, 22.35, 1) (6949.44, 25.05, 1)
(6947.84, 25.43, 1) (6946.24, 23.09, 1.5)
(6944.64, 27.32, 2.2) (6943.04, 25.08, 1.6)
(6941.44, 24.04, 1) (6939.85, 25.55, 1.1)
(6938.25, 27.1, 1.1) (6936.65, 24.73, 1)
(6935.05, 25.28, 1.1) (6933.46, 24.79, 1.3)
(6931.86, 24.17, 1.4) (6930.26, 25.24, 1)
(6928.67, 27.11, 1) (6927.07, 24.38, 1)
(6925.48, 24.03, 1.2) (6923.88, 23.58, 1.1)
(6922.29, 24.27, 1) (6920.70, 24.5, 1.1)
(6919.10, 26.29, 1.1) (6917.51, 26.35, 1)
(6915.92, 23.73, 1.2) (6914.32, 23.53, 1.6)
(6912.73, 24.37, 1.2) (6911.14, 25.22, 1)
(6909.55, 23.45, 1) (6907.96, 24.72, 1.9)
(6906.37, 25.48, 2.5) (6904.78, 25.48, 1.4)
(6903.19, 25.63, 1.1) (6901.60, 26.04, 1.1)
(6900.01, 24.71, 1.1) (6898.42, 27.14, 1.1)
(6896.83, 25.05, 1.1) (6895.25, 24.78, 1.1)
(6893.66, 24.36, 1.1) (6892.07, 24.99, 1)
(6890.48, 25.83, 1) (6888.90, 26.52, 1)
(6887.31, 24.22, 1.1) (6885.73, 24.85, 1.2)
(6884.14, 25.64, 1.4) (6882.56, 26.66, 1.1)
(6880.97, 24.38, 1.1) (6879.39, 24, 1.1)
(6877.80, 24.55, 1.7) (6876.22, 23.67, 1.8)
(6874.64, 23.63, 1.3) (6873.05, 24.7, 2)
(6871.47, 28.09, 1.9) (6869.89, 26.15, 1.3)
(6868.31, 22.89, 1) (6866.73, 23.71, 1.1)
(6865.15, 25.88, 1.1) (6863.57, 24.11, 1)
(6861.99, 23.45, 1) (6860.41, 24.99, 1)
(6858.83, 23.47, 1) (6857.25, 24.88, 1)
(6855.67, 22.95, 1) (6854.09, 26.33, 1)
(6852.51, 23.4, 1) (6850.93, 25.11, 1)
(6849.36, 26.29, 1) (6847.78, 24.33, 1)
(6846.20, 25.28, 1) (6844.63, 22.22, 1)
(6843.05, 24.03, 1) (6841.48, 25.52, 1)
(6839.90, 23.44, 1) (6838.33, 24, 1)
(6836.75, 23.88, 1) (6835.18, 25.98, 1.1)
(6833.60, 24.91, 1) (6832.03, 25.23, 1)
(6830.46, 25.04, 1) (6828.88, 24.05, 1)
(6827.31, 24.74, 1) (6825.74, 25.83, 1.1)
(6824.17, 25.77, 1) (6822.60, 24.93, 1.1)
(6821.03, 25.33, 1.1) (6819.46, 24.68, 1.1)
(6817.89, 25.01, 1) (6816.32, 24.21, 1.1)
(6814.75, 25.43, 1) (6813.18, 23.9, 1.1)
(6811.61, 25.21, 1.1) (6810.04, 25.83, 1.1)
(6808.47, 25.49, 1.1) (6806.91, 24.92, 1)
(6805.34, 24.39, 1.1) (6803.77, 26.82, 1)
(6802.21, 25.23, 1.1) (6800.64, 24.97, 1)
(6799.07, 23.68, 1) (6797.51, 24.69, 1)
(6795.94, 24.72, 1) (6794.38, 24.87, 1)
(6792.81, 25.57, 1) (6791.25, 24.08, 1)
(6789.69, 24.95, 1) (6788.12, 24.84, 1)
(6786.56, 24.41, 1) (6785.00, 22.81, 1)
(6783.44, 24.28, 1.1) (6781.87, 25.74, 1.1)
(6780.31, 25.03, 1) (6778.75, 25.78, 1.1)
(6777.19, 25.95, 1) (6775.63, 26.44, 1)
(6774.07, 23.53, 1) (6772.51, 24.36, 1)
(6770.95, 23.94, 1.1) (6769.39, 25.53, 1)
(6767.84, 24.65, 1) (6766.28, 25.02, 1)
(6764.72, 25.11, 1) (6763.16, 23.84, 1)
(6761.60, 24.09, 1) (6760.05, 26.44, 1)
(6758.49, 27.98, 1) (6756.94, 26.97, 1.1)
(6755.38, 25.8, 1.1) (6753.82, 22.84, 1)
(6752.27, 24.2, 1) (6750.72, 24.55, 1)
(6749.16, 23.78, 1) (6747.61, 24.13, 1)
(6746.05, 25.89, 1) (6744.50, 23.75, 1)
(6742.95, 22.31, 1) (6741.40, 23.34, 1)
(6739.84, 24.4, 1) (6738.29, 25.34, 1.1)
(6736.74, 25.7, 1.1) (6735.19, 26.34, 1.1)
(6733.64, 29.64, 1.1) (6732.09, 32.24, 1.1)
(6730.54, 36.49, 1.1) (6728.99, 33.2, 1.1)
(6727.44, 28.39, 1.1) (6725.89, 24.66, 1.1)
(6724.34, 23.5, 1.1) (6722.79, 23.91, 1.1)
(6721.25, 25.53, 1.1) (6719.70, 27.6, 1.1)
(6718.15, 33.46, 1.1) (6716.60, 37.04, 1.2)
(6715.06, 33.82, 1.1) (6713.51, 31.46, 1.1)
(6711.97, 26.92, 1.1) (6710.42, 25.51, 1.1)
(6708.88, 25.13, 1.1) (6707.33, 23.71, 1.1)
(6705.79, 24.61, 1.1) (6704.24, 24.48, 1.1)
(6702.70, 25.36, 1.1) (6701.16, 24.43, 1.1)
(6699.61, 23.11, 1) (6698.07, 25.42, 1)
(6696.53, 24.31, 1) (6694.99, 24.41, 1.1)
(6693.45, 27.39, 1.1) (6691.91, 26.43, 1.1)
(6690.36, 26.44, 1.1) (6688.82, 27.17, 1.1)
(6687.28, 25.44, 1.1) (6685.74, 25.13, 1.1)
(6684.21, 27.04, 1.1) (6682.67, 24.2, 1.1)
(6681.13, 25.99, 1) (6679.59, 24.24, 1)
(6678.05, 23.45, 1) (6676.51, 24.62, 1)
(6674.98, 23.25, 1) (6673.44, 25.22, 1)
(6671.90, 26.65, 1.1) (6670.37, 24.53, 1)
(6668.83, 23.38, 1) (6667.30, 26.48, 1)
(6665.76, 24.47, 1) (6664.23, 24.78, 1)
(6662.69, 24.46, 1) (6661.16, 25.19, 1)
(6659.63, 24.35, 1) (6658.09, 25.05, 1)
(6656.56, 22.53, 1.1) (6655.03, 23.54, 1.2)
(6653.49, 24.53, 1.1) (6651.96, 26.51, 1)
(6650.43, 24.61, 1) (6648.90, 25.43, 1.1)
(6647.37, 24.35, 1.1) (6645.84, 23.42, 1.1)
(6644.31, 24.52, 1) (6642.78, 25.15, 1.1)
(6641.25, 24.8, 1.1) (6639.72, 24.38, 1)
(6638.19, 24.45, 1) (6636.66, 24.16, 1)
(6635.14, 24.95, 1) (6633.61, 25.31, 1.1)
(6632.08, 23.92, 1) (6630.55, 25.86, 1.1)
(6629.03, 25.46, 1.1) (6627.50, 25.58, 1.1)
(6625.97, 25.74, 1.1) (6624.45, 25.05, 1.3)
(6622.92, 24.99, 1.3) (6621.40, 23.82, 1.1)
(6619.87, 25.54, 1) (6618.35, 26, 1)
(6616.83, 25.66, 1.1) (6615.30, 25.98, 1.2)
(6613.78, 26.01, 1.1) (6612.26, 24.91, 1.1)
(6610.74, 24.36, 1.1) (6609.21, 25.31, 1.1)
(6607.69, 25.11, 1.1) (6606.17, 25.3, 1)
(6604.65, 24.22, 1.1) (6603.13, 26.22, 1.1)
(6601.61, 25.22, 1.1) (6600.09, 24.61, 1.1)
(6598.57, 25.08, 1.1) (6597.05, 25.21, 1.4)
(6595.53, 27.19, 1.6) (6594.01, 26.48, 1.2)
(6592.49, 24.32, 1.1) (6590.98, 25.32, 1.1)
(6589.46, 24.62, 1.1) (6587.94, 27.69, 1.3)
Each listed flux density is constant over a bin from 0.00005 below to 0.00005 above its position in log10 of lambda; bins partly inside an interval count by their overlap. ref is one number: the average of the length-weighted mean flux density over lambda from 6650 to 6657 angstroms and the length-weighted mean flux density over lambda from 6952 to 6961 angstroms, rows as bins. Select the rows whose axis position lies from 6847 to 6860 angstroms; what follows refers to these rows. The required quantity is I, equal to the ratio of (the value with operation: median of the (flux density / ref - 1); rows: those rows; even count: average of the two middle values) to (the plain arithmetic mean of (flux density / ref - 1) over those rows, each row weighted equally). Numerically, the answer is 0.98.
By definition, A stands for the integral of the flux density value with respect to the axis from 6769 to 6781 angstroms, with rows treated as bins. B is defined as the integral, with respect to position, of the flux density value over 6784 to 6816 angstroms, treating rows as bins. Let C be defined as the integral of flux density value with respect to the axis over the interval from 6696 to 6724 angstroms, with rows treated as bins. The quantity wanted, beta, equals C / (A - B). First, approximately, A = 301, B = 794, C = 755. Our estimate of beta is -2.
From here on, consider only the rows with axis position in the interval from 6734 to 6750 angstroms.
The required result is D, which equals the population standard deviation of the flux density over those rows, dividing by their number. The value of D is 1.2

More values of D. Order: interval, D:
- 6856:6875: 1.4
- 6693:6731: 4.2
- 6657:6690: 1.1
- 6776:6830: 0.8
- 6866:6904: 1.2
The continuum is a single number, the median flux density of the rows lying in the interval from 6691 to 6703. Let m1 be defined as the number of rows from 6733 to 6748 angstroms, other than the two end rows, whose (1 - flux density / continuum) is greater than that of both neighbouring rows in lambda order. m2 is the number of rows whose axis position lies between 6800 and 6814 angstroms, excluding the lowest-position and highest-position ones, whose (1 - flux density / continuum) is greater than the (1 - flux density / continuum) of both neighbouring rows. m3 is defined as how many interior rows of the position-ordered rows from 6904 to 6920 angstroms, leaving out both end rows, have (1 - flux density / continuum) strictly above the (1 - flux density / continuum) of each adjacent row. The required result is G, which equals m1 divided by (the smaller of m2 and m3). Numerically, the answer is 1.00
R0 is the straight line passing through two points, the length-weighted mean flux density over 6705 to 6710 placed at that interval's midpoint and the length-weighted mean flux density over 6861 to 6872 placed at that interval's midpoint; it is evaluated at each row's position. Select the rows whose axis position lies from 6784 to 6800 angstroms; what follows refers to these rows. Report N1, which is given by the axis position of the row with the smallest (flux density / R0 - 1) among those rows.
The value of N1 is 6785.00 angstroms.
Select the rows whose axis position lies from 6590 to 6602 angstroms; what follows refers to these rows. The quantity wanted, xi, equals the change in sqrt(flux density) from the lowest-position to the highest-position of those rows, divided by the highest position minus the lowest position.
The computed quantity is -0.001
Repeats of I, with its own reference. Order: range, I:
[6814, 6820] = 0.95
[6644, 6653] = 1.92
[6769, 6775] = 1.26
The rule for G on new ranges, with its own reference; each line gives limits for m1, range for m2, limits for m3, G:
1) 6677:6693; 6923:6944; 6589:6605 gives 1.00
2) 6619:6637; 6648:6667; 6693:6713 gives 0.75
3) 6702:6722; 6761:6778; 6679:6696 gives 0.67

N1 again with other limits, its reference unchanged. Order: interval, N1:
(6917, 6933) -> 6923.88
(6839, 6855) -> 6844.63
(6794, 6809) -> 6799.07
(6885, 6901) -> 6887.31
